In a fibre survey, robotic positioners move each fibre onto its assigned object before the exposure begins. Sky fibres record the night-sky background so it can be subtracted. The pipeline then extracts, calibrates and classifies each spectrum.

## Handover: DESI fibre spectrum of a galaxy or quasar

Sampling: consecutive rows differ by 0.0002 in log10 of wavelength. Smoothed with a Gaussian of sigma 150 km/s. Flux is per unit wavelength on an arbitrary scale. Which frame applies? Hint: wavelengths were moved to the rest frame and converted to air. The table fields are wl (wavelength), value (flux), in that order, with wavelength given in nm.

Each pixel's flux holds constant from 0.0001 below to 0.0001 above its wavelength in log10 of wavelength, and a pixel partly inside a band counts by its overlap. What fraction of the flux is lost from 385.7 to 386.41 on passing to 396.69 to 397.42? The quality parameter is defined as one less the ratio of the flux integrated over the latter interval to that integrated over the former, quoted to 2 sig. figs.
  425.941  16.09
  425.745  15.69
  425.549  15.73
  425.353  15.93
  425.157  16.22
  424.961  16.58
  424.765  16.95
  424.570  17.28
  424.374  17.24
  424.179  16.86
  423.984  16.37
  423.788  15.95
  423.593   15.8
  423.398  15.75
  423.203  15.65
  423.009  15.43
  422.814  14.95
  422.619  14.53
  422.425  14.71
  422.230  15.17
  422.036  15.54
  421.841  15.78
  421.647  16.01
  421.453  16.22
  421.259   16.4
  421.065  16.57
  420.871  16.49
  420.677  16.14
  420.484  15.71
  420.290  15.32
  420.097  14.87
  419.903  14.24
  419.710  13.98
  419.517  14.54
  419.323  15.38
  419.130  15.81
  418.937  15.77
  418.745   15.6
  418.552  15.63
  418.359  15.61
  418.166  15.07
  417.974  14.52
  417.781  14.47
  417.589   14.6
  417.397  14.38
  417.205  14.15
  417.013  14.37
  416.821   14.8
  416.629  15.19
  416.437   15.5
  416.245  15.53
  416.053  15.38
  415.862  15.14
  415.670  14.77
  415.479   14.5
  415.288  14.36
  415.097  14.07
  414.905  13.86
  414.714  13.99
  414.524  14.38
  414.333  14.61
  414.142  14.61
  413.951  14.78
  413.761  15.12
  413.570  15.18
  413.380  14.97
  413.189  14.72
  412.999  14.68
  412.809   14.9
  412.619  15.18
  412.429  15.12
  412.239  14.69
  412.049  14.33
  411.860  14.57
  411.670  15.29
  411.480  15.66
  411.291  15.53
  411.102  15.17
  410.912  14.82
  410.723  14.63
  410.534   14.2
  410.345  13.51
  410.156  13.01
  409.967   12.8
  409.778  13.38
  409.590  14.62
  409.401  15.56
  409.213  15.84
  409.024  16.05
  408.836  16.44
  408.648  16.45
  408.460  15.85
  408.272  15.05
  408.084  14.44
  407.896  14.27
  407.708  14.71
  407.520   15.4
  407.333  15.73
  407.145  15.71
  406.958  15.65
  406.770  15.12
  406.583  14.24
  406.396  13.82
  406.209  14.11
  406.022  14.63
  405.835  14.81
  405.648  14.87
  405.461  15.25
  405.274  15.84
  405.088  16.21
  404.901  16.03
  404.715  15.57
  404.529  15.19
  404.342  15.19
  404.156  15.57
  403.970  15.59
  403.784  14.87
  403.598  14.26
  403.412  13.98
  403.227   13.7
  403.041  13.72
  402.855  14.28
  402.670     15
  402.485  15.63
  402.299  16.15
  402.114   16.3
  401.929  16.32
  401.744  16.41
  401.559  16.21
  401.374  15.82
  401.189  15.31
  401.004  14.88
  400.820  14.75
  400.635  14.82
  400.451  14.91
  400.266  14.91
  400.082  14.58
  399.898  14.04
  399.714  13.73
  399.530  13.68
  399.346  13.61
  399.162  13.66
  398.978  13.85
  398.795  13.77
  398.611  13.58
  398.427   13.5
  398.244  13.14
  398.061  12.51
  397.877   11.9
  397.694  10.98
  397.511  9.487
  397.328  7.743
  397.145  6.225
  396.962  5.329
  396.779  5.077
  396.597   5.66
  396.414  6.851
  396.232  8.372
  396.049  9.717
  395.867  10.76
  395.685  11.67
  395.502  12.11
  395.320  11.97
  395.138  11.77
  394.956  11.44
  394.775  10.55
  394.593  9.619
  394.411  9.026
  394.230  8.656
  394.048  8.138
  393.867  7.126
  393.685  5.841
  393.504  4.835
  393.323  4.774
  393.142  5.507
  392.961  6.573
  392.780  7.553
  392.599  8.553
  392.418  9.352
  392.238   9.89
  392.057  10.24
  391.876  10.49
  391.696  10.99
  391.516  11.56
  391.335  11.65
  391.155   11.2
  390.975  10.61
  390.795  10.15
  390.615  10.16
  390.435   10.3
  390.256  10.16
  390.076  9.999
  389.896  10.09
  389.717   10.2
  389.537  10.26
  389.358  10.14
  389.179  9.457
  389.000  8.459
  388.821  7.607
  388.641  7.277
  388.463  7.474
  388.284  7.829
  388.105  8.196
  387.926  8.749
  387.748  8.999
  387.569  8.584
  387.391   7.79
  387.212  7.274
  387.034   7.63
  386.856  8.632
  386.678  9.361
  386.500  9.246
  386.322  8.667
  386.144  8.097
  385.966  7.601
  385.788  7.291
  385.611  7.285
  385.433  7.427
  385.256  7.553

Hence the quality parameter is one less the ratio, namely 0.21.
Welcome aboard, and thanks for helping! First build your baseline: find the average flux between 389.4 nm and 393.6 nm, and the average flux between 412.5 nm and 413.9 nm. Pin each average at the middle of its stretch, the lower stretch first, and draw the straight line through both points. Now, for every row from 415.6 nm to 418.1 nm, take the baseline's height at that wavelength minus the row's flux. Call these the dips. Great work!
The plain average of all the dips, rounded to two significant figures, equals 1.1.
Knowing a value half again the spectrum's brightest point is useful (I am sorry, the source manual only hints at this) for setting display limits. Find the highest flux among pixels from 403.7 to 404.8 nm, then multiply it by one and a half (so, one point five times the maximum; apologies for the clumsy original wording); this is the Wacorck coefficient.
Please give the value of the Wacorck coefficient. 23.4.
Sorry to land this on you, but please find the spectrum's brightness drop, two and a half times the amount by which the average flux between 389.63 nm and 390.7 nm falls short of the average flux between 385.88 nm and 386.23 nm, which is -6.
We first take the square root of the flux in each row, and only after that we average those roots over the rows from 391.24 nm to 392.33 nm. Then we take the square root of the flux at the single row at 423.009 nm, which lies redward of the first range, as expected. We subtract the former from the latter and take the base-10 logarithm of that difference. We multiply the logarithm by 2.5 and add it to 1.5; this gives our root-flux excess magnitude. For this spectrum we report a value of 1.0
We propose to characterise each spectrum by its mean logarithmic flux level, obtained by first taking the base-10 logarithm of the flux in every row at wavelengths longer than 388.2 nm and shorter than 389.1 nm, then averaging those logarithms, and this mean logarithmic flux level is 0.89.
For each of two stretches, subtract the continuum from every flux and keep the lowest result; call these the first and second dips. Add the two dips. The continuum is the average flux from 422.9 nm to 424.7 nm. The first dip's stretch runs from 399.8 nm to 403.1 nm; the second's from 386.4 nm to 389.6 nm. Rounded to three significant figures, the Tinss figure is -11.5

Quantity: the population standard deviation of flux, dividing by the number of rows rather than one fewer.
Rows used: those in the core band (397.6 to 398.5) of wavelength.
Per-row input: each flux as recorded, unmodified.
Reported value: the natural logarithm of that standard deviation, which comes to -0.1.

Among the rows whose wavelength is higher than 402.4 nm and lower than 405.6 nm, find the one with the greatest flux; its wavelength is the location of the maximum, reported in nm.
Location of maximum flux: 405.088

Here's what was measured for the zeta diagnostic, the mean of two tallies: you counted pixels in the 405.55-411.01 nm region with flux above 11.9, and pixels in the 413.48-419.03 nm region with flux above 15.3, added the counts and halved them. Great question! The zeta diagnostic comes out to 18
